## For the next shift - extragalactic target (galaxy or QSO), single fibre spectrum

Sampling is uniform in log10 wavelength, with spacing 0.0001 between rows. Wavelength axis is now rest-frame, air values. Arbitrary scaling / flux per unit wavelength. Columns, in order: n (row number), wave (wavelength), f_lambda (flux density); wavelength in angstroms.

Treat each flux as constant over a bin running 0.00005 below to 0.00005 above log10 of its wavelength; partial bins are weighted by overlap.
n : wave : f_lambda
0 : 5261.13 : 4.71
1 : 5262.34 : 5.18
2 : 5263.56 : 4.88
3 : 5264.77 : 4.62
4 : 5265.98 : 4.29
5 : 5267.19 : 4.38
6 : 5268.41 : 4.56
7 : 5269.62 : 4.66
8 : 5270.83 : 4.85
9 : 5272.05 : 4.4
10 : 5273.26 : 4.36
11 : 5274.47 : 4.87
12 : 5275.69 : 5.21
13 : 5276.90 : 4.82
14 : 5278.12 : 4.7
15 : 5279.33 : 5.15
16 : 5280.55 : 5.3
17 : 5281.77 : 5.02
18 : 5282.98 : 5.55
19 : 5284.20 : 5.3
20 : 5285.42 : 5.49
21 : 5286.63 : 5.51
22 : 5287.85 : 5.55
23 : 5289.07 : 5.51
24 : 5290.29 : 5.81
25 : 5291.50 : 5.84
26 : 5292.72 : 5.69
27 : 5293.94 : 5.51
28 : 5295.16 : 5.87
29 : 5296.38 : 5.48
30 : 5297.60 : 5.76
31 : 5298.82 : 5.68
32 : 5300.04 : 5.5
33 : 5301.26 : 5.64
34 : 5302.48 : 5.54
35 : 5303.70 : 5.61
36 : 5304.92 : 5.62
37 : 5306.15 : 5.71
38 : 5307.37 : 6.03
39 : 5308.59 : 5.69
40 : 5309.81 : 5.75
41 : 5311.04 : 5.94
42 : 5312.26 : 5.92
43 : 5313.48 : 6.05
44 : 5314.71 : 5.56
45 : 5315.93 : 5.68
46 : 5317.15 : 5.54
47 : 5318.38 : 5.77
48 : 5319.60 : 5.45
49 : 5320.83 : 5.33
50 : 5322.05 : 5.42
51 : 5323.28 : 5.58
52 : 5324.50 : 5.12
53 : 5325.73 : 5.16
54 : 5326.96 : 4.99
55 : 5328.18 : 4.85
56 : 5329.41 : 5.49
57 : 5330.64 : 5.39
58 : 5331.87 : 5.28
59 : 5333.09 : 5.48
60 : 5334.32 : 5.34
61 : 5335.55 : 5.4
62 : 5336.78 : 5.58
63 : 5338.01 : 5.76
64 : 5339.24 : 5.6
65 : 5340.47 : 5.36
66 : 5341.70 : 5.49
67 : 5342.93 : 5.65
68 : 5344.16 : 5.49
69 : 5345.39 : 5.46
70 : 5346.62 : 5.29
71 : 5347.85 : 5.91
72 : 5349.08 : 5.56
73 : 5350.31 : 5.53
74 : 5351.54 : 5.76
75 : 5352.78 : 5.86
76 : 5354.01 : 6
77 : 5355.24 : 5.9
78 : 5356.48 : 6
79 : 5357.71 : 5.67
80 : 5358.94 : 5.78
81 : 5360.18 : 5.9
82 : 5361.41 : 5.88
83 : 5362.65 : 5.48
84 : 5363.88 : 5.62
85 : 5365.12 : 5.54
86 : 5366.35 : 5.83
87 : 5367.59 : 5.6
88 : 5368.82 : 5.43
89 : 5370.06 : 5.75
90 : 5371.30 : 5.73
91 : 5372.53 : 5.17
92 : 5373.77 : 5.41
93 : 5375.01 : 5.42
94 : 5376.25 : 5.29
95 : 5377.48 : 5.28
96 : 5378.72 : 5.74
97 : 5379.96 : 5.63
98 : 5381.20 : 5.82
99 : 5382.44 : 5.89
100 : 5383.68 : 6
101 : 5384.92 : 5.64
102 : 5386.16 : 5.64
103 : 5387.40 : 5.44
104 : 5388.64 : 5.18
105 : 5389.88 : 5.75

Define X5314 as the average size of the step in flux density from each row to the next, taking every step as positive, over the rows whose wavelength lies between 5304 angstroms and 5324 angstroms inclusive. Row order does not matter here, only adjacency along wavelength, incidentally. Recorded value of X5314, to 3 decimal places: 0.188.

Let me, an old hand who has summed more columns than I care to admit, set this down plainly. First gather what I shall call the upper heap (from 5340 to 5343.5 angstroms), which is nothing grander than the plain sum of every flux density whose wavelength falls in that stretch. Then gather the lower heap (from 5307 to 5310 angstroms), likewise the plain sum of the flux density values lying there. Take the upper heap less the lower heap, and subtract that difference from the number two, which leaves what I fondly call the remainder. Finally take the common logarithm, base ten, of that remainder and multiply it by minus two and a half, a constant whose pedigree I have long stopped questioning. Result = -1.2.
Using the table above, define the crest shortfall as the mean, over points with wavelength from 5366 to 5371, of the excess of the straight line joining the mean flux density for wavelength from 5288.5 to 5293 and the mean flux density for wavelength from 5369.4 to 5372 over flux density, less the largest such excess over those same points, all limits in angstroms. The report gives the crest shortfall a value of -0.22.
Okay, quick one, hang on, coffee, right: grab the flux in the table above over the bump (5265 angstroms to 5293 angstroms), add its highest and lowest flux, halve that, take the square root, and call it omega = 2.25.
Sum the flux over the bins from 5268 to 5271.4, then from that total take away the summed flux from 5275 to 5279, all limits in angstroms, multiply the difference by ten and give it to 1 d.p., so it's -6.6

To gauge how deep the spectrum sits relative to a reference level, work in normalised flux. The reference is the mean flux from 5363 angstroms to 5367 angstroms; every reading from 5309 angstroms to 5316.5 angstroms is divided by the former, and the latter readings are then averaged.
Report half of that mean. 0.514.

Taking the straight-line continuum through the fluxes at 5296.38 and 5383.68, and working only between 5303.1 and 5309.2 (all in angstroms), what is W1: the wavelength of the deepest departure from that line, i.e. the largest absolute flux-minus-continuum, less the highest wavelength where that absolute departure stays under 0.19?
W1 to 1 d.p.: -1.2 angstroms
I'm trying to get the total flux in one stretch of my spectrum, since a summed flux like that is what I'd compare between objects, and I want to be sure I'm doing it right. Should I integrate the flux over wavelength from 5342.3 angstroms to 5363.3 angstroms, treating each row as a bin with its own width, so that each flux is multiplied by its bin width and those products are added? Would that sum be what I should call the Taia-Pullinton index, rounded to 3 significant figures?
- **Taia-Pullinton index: 120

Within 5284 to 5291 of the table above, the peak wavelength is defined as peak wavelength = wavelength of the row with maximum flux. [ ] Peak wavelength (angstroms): 5290.29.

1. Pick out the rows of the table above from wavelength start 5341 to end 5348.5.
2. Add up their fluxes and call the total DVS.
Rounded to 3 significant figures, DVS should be 33.3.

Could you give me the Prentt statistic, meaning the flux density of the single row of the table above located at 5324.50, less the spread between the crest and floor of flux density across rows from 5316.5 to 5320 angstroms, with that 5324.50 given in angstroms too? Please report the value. 4.80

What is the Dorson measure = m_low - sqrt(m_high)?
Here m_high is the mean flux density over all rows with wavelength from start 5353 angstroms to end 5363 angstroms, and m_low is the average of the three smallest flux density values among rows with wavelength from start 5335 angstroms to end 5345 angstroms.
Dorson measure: 3.00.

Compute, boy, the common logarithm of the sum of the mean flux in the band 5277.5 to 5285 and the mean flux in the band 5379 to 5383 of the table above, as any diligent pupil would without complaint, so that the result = 1.04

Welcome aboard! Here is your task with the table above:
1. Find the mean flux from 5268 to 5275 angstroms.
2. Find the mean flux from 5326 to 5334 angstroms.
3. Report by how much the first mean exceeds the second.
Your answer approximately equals -0.63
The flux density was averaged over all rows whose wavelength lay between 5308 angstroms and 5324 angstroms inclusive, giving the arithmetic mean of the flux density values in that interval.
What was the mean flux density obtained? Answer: 5.7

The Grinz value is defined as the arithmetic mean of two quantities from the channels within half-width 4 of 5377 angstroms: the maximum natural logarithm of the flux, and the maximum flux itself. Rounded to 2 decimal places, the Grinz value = 3.74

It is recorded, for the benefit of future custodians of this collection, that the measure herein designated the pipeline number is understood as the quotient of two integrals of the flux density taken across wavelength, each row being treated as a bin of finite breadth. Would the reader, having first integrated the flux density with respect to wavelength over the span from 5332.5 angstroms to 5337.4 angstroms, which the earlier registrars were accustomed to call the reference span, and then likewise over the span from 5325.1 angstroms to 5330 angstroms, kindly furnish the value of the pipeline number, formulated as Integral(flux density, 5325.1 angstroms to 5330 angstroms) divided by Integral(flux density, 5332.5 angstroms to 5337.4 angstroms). 0.94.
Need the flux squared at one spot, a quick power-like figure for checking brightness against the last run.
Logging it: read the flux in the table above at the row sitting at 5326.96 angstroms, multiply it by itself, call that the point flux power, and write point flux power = 25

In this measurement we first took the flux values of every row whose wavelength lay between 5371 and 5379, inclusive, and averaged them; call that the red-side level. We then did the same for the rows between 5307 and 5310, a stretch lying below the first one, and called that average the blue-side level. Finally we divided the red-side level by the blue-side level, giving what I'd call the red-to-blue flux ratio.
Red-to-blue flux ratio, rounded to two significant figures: 0.93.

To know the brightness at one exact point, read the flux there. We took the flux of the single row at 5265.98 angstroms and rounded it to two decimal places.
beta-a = 4.29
